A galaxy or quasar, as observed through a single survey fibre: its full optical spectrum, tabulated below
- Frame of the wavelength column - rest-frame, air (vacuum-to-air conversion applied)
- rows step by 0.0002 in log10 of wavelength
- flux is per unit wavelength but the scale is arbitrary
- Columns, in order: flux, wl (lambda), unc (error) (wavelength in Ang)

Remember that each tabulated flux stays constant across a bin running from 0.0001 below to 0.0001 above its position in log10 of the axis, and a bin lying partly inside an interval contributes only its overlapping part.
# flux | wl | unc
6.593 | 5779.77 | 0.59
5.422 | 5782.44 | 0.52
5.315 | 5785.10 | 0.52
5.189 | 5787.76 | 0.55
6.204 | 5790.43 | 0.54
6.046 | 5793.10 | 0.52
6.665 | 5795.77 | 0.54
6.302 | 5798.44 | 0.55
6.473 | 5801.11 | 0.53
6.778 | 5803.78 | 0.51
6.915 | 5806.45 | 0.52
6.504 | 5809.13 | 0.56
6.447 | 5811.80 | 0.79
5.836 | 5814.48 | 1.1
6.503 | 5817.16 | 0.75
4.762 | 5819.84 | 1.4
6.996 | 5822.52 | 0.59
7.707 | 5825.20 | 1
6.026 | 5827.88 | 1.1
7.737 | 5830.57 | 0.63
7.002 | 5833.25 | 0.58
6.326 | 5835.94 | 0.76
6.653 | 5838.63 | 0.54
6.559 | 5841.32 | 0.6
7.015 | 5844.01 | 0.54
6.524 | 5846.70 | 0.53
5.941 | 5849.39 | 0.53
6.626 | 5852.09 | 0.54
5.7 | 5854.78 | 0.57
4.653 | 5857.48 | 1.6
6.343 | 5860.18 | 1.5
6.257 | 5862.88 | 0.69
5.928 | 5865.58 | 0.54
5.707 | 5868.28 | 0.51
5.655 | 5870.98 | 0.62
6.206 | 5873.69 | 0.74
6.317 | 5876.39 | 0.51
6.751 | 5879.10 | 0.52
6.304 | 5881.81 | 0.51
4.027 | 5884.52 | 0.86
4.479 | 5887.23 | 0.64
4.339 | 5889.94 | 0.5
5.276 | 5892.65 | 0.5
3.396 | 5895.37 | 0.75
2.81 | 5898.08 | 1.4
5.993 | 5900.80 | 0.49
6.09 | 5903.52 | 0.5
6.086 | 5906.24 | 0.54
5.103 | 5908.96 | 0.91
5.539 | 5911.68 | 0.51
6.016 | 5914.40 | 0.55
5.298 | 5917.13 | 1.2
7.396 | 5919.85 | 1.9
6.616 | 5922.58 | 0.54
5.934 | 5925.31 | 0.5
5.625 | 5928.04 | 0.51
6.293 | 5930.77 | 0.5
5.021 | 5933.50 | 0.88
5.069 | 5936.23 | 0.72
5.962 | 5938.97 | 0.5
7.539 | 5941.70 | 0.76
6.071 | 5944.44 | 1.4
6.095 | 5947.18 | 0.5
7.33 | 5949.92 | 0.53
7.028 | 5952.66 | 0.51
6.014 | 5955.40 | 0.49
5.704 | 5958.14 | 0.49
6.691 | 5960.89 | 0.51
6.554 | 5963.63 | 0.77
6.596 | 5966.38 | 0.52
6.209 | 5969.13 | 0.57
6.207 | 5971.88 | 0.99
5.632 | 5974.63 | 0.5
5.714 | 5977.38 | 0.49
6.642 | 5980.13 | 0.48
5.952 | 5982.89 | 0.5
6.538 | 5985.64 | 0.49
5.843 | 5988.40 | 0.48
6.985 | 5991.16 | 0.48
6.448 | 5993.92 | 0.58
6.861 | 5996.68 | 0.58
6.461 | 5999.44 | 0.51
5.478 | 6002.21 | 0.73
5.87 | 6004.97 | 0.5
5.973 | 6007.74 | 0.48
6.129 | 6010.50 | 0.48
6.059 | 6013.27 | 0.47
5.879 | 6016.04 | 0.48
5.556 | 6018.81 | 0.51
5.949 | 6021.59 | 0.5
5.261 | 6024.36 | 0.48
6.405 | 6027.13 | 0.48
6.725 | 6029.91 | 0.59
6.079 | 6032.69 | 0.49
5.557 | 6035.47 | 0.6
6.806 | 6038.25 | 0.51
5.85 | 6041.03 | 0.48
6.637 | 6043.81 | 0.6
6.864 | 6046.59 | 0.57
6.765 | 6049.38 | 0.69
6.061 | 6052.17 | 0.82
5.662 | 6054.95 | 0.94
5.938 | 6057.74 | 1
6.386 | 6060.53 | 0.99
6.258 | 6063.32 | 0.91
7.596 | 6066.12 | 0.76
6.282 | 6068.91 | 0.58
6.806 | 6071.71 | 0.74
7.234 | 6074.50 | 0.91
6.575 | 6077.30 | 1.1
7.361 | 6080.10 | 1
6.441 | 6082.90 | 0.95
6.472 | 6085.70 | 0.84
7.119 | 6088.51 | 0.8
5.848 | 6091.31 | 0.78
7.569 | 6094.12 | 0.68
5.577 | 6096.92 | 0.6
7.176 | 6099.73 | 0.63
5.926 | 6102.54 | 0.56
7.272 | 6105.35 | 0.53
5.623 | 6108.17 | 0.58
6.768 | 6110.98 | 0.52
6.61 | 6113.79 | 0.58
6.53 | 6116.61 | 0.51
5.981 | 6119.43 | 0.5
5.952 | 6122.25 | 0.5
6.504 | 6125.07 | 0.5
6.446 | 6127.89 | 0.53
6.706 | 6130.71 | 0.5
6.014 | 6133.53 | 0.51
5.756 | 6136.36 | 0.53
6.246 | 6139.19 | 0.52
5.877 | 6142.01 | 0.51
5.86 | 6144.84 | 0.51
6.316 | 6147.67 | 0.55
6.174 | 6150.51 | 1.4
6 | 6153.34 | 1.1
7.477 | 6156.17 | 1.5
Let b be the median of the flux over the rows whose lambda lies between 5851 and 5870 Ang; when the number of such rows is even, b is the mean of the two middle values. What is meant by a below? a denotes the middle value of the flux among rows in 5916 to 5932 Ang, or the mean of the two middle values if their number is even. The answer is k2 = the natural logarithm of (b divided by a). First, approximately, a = 6.11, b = 5.93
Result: -0.03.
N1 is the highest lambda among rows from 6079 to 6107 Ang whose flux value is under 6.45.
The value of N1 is 6102.54 Ang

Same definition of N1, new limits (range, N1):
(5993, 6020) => 6018.81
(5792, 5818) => 5814.48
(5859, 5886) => 5884.52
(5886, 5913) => 5911.68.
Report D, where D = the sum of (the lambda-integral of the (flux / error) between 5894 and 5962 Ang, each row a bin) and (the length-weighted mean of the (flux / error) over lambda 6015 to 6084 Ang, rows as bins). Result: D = 666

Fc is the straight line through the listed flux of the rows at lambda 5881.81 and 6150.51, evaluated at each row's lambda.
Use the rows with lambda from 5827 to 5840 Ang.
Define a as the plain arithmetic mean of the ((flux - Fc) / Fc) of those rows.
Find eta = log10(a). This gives -1.18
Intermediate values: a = 0.07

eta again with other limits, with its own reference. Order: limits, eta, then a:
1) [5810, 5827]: -2.19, 0.01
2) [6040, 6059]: -2.30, 0.00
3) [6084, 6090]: -1.02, 0.10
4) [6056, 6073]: -1.28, 0.05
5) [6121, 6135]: -1.65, 0.02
